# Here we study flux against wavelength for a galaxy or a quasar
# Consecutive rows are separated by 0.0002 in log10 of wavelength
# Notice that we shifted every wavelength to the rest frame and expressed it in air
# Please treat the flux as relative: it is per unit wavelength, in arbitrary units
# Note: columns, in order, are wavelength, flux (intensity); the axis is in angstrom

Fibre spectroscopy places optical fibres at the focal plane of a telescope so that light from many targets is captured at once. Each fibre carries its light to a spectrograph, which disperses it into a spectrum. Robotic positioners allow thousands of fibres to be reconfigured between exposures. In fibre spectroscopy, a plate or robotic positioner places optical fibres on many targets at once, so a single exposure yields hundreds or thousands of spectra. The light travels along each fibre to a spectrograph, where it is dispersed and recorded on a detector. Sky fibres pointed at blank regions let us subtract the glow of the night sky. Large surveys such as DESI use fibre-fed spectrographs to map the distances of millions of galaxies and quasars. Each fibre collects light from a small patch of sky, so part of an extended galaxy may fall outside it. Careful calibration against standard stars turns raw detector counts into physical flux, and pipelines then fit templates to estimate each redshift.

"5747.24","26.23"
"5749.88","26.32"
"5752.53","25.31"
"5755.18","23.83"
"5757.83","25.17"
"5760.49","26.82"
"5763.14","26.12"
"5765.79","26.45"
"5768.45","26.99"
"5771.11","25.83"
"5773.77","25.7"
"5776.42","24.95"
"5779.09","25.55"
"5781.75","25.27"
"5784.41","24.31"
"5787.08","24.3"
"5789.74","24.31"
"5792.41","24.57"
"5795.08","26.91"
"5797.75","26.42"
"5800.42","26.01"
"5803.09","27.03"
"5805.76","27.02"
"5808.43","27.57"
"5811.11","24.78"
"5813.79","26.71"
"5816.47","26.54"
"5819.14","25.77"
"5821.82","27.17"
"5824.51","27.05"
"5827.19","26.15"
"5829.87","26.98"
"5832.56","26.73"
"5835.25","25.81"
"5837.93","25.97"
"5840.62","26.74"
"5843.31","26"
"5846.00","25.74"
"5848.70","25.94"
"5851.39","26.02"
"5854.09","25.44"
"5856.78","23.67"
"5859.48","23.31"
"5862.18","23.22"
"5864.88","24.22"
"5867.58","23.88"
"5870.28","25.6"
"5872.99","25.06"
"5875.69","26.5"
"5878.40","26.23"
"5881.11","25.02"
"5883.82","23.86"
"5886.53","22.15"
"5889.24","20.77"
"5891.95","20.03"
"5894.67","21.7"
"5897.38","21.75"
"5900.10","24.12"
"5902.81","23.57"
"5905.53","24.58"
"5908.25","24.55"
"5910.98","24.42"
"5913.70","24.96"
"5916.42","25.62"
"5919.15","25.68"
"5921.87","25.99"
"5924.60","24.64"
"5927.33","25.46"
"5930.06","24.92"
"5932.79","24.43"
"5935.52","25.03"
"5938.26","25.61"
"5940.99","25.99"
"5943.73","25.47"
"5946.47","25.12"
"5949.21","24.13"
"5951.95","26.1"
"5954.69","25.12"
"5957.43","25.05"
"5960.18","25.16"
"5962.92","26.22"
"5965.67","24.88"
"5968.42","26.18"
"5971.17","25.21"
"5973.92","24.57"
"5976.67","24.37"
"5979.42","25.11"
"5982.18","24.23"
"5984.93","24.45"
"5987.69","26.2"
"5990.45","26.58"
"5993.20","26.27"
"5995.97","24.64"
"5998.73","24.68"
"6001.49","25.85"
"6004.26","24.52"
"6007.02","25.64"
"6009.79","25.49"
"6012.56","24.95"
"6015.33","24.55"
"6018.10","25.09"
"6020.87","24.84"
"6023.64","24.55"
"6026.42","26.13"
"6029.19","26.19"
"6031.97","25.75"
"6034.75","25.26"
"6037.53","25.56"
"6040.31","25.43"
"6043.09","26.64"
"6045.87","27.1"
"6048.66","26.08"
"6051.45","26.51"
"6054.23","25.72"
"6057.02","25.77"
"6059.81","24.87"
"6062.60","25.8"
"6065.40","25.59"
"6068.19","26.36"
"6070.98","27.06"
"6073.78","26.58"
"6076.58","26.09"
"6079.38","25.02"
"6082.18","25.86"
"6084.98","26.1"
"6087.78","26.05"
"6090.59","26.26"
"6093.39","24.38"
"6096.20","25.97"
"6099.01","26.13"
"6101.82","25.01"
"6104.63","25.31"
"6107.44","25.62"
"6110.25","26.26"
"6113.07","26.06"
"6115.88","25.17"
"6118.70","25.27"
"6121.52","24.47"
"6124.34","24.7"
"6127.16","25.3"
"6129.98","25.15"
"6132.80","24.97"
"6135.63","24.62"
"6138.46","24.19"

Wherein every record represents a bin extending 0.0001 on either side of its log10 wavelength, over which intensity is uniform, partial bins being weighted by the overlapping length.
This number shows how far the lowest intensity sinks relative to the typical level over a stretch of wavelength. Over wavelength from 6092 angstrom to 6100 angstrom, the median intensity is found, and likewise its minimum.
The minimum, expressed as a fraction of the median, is 0.939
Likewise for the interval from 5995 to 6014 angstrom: 0.983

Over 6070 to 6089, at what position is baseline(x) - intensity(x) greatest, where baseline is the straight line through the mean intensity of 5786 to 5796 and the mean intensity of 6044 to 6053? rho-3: 6079.38 angstrom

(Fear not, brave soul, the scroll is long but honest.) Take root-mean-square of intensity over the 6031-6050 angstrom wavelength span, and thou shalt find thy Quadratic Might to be 26.0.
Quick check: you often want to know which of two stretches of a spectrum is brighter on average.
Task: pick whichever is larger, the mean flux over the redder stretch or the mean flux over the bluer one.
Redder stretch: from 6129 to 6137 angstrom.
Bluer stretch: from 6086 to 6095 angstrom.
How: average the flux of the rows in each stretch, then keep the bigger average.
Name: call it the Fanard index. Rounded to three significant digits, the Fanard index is 25.6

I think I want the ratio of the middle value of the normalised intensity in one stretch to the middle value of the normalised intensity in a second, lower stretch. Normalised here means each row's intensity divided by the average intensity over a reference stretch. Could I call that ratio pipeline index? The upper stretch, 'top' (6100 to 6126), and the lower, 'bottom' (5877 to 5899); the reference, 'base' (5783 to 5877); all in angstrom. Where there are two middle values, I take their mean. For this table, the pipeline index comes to 1.15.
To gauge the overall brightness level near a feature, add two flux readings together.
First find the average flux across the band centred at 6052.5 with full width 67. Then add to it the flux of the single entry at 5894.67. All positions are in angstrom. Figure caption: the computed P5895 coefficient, 47.6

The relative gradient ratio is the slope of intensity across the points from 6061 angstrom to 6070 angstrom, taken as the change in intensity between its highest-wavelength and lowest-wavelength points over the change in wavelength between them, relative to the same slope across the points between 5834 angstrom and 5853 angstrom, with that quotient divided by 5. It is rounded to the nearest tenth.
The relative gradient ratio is 1.5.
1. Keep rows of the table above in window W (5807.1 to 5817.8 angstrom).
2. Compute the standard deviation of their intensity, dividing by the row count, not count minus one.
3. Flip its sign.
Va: -1.01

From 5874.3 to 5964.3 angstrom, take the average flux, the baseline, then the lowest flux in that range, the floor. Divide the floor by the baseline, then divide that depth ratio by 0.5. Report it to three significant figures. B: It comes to 1.63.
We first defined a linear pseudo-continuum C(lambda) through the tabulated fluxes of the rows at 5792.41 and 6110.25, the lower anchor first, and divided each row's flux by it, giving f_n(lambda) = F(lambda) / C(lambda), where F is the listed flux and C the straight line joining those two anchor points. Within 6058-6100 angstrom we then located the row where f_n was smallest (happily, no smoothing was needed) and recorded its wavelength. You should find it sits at 6093.39 angstrom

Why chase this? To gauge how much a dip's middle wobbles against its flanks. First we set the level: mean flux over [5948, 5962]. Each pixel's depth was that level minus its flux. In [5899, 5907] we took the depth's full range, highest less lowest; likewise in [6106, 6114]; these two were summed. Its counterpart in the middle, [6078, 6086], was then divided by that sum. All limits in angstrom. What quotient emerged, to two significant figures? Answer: 0.65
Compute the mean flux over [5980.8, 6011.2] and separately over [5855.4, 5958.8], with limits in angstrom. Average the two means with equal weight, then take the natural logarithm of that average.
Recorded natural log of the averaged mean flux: 3.21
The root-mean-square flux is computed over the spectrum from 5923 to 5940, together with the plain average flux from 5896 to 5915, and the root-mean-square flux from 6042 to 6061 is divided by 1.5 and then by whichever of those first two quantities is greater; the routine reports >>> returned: 0.696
